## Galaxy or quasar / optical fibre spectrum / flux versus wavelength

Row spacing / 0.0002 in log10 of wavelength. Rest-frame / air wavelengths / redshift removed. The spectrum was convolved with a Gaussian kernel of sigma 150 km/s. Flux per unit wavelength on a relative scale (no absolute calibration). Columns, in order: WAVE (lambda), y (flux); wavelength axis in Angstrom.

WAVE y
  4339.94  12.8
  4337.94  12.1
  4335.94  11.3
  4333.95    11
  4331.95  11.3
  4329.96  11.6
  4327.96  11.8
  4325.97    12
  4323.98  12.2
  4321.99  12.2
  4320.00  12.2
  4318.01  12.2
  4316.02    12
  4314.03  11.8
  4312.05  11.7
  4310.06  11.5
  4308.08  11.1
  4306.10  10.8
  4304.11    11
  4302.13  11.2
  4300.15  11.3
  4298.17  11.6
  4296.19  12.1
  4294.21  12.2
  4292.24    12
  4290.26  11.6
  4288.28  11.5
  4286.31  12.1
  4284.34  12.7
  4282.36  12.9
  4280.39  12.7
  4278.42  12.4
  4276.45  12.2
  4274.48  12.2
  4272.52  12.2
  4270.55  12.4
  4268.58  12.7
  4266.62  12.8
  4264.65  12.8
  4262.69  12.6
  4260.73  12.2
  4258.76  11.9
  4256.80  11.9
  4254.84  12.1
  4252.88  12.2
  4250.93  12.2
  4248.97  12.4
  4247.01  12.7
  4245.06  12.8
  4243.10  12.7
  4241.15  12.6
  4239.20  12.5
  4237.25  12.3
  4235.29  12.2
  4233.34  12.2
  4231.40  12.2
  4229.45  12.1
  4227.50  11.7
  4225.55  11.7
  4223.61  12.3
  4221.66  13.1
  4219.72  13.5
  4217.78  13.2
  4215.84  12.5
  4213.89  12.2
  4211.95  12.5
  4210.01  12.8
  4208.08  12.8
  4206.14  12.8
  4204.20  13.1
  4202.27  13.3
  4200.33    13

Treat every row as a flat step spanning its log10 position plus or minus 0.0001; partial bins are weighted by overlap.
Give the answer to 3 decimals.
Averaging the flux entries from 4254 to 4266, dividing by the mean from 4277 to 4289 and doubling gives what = 1.978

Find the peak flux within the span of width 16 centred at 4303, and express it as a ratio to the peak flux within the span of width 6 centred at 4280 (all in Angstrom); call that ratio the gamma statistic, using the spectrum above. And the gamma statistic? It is 0.938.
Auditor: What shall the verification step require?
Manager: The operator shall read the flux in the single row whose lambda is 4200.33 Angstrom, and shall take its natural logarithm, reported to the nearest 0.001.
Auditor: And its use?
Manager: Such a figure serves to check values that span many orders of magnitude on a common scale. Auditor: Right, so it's 2.565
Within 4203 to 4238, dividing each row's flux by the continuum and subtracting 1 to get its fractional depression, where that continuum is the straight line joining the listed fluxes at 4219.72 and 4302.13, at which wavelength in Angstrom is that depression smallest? 4225.55 Angstrom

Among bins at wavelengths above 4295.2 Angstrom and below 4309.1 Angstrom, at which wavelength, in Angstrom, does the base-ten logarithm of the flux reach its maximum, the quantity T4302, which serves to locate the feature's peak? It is 4296.19 Angstrom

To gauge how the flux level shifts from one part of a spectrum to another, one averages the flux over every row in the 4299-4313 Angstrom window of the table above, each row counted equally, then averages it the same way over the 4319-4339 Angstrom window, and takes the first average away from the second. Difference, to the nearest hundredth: 0.54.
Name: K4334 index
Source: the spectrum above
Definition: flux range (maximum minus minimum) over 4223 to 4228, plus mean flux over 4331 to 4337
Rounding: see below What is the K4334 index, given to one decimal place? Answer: 11.8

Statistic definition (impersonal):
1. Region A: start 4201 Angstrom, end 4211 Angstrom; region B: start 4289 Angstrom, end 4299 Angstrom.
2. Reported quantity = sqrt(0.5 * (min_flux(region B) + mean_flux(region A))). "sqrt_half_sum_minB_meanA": 3.50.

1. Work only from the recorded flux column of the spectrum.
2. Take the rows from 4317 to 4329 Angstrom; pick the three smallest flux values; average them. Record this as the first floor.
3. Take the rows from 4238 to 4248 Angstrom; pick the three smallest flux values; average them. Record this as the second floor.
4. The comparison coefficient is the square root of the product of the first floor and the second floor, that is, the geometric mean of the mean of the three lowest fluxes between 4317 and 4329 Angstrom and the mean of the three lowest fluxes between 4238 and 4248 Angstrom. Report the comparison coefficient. 12.3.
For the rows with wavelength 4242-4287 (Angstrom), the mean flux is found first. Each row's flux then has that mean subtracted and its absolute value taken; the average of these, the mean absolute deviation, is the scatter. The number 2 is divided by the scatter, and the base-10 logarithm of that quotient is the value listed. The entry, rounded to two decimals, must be 0.86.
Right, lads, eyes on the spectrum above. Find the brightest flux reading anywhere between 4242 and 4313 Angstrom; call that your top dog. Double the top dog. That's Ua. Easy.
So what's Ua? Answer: 25.8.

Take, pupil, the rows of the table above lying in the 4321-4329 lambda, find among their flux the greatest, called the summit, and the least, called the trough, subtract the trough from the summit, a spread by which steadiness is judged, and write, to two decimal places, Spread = 0.40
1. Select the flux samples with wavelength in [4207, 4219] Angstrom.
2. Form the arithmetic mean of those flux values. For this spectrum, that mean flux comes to 12.7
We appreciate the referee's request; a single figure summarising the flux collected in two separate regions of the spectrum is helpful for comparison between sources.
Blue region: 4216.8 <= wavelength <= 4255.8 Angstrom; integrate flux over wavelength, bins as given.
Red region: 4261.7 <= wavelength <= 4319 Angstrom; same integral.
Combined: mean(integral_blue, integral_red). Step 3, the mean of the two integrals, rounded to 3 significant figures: 587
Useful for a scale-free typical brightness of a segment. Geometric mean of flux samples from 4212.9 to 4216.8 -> 12.3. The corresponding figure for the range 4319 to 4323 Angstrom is 12.2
